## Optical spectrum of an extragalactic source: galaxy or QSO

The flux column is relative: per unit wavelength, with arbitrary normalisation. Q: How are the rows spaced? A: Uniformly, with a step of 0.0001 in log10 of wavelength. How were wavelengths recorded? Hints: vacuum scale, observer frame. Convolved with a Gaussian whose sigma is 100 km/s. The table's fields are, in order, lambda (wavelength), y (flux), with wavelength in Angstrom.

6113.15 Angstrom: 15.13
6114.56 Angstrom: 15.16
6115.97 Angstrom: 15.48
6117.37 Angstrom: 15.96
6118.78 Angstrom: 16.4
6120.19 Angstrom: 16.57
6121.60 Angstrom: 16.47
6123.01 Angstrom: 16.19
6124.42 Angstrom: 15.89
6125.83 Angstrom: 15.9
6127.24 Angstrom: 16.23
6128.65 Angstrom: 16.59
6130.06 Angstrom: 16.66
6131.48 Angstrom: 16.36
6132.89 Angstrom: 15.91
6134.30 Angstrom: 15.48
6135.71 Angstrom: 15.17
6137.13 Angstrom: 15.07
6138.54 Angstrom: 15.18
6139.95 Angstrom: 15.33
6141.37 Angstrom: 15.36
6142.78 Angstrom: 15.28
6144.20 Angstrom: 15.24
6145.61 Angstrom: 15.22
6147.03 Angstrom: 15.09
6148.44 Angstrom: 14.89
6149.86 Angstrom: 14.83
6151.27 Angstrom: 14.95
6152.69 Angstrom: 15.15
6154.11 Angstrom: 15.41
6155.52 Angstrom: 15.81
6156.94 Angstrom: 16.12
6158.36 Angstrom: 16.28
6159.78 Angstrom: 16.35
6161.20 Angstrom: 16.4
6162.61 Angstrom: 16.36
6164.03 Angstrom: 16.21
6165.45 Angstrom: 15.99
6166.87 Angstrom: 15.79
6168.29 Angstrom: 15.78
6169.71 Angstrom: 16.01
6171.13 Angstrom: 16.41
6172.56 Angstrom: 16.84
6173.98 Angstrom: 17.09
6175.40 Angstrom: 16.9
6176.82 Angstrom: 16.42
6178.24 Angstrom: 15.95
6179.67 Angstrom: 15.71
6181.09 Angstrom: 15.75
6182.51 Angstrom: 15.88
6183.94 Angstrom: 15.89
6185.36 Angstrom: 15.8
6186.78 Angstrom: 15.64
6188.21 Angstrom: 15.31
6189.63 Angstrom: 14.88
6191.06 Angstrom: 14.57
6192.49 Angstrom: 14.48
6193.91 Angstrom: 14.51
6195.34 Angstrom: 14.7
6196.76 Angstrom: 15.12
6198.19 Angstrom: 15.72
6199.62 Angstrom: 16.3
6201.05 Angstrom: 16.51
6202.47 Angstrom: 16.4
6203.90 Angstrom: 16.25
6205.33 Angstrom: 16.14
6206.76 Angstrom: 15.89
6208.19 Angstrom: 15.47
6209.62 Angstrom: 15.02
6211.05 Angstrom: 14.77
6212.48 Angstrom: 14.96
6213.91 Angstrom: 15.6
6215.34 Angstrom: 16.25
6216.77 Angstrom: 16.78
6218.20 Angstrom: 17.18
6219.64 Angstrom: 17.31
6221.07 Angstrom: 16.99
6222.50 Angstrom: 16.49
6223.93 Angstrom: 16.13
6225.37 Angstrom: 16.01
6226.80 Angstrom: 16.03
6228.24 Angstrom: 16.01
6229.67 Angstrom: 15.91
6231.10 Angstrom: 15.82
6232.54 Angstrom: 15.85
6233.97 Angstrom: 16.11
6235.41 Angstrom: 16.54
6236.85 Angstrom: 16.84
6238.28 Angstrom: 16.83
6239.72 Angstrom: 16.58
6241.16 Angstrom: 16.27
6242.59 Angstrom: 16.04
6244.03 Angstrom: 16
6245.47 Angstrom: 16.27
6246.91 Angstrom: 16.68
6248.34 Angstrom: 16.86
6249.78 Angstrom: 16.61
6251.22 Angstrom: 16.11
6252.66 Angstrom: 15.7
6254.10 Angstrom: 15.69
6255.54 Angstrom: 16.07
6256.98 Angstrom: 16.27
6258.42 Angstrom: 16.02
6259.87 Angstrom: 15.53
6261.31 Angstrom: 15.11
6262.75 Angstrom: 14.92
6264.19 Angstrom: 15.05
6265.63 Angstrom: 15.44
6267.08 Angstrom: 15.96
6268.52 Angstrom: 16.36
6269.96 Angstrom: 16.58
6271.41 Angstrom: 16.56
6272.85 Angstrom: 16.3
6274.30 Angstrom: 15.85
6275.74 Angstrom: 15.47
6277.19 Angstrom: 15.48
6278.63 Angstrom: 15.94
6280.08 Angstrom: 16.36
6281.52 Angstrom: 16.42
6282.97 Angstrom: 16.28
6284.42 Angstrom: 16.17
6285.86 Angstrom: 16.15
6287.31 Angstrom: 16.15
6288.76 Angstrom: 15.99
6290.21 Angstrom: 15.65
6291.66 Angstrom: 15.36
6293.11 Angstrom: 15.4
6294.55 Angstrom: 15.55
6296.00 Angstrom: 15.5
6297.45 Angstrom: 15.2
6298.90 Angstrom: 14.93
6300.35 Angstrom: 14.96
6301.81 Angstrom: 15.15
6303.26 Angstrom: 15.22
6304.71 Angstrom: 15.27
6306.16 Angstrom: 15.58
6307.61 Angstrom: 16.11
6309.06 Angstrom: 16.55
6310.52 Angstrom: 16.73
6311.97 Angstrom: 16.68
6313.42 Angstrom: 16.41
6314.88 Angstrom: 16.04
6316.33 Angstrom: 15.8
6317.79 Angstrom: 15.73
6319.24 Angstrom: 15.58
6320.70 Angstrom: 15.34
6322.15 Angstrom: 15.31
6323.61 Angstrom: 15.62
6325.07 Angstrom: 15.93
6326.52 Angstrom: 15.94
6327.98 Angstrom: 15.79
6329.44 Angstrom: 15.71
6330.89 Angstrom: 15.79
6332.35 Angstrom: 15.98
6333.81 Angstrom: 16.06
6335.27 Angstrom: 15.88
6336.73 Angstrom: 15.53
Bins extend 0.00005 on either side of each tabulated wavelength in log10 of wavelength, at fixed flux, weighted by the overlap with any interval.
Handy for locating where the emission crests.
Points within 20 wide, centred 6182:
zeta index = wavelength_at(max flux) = 6173.98 Angstrom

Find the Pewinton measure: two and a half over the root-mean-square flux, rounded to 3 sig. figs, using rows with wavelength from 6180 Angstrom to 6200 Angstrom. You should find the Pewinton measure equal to 0.163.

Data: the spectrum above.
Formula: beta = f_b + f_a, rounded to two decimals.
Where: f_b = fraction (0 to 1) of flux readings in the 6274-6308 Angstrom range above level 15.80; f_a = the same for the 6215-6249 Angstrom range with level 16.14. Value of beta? 1.00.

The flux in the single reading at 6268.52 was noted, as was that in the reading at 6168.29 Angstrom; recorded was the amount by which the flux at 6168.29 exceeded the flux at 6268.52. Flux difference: -0.6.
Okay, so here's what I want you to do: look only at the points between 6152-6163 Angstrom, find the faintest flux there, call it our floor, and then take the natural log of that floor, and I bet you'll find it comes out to 2.72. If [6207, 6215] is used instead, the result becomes 2.69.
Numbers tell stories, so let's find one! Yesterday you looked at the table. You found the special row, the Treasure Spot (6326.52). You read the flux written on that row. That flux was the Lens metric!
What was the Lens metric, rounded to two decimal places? 15.94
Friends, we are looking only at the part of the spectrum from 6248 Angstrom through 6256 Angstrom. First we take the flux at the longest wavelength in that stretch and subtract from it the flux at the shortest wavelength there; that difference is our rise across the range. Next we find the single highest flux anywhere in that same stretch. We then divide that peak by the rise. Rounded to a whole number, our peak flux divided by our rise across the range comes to -21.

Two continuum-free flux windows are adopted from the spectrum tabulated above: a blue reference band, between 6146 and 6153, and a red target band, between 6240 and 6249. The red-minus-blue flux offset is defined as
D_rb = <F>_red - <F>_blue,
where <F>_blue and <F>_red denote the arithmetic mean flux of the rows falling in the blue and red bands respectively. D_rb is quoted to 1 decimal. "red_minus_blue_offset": 1.4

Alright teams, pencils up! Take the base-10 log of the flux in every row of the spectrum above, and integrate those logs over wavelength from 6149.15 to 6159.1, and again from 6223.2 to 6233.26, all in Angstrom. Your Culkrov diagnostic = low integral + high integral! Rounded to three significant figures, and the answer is 23.9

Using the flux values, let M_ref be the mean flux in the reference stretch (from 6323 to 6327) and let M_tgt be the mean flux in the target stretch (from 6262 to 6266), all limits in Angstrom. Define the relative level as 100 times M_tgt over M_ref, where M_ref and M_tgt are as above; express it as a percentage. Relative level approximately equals 96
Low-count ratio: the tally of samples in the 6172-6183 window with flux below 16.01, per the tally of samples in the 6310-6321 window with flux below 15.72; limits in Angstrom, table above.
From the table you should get 2.00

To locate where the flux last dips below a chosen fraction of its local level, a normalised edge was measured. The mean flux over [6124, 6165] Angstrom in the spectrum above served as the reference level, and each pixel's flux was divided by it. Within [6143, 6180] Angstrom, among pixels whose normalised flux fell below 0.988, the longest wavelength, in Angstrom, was 6154.11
